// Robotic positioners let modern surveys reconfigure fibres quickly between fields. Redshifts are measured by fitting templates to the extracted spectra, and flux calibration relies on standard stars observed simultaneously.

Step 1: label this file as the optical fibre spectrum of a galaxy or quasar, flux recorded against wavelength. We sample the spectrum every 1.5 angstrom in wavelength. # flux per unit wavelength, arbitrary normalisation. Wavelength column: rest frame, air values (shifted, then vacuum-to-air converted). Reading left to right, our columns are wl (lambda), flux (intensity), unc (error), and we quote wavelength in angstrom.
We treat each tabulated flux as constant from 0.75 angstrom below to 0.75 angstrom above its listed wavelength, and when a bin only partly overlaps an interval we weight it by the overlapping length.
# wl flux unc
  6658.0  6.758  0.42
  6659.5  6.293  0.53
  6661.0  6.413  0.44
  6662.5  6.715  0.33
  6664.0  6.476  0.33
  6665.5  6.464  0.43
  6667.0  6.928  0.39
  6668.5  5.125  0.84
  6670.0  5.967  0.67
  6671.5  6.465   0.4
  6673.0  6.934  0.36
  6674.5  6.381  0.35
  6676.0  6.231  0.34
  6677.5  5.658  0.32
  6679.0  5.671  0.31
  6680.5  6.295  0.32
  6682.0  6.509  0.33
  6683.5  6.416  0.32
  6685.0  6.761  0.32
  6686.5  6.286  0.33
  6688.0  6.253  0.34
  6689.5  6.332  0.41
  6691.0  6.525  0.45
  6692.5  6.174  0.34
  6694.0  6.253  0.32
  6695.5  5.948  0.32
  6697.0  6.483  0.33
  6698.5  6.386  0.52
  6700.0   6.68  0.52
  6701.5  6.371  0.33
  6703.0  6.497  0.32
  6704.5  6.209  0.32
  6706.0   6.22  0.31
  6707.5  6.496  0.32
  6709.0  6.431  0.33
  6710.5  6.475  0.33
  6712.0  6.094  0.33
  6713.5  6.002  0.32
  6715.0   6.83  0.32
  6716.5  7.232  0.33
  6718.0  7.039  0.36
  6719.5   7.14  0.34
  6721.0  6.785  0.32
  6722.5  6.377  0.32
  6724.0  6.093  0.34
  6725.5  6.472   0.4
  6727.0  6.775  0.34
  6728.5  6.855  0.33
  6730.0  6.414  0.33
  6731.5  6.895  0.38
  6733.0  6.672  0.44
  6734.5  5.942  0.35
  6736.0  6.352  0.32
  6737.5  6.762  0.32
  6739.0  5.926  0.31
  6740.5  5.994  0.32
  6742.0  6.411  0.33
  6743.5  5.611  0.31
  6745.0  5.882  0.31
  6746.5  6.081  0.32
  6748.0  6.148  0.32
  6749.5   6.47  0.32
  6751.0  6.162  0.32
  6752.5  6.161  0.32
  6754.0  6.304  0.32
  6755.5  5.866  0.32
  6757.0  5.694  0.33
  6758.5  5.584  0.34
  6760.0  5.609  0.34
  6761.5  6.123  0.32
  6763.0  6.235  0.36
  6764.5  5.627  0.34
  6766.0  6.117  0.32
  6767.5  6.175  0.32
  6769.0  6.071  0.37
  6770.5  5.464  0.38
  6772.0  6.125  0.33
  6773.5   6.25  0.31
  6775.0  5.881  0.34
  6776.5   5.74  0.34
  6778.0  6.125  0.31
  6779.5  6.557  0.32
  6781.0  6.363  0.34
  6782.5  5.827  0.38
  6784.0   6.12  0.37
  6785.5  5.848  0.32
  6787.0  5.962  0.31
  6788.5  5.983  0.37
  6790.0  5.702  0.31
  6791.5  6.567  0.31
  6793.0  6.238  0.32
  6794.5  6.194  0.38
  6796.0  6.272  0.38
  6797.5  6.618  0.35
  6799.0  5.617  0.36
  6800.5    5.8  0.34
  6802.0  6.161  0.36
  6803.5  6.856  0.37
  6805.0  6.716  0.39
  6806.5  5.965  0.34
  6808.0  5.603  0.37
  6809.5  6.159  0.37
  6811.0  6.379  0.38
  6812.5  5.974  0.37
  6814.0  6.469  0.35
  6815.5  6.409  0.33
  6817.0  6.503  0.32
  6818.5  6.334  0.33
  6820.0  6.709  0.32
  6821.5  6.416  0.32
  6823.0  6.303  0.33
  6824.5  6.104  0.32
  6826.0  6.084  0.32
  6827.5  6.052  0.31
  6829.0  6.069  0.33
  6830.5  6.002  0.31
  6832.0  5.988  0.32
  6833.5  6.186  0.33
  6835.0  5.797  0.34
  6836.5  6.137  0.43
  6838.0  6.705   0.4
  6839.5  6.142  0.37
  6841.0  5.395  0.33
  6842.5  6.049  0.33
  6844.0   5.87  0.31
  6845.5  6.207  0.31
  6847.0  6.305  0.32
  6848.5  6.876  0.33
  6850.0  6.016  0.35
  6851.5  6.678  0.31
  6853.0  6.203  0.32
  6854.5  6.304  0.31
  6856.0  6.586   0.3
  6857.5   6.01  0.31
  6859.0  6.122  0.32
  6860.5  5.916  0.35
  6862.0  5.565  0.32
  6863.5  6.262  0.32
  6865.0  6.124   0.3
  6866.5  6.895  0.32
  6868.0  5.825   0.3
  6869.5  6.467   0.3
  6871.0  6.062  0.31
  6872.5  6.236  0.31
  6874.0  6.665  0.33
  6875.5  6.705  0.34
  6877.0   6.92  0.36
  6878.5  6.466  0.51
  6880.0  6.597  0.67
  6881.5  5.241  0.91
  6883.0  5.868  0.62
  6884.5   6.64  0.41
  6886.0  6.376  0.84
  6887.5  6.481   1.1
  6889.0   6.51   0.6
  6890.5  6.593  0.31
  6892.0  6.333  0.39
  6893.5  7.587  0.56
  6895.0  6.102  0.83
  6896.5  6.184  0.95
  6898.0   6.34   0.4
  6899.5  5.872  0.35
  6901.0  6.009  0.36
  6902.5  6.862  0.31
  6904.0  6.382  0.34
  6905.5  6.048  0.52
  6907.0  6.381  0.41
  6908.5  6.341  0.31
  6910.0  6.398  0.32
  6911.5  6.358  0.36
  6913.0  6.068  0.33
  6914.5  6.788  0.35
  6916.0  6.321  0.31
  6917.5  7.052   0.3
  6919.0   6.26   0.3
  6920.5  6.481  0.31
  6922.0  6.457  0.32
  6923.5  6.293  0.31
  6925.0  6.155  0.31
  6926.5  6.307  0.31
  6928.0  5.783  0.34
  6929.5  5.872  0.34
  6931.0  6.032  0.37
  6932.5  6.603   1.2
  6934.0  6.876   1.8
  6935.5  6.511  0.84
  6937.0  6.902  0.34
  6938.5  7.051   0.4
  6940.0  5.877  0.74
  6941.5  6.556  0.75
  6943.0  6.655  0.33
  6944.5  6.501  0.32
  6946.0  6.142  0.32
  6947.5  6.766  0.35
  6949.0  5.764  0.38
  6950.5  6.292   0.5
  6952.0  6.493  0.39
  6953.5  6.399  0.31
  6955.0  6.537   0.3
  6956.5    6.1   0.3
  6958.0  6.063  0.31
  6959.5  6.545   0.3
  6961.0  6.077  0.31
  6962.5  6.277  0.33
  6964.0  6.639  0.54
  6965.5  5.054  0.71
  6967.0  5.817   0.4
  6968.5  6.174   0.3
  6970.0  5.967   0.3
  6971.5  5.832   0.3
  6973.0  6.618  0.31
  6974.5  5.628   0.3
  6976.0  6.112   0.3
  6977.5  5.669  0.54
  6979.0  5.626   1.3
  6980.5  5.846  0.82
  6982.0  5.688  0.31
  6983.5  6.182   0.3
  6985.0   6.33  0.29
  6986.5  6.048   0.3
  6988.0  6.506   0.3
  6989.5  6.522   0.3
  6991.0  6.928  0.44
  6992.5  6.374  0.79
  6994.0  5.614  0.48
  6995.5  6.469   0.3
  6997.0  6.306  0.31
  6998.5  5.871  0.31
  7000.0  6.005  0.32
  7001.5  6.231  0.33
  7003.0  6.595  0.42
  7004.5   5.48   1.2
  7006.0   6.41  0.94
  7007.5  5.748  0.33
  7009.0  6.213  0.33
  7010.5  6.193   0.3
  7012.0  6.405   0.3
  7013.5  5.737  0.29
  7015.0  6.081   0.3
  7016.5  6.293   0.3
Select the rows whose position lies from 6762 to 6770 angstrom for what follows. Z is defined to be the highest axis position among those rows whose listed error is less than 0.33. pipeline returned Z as 6767.5 angstrom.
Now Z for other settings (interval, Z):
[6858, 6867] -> 6866.5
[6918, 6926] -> 6925.0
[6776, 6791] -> 6790.0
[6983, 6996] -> 6995.5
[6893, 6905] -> 6902.5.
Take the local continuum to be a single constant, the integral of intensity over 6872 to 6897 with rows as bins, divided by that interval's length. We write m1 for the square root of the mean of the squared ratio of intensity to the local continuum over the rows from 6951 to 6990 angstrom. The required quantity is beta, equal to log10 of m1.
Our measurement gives -0.023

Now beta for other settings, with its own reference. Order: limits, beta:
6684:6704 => -0.004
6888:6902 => -0.002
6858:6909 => -0.007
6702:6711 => -0.004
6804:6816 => -0.016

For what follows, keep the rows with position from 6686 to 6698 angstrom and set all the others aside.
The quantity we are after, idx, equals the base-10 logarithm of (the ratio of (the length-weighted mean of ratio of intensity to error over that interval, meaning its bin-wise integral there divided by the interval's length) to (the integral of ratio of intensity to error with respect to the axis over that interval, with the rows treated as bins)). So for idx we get -1.1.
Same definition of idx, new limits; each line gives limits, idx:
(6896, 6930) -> -1.5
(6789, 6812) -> -1.4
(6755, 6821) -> -1.8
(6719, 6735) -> -1.2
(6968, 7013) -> -1.7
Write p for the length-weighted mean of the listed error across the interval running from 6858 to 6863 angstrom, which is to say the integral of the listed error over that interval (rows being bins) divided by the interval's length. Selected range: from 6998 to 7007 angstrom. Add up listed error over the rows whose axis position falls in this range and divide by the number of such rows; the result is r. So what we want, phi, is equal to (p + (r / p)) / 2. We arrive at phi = 1.06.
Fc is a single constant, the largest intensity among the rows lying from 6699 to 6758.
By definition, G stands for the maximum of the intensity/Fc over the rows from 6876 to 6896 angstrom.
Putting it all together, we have 1.05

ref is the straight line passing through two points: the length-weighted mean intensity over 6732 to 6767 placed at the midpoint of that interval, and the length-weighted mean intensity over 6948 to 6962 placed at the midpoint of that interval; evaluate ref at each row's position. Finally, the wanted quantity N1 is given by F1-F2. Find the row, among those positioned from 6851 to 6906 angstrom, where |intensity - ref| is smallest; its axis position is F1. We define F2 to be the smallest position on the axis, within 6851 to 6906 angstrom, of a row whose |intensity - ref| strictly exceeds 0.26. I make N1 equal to 45.0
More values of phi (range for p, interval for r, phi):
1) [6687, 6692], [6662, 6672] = 0.81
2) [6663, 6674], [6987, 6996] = 0.69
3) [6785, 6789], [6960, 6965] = 0.76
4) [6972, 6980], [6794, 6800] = 0.61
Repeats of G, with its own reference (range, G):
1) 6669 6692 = 0.96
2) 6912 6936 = 0.98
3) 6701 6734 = 1.00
